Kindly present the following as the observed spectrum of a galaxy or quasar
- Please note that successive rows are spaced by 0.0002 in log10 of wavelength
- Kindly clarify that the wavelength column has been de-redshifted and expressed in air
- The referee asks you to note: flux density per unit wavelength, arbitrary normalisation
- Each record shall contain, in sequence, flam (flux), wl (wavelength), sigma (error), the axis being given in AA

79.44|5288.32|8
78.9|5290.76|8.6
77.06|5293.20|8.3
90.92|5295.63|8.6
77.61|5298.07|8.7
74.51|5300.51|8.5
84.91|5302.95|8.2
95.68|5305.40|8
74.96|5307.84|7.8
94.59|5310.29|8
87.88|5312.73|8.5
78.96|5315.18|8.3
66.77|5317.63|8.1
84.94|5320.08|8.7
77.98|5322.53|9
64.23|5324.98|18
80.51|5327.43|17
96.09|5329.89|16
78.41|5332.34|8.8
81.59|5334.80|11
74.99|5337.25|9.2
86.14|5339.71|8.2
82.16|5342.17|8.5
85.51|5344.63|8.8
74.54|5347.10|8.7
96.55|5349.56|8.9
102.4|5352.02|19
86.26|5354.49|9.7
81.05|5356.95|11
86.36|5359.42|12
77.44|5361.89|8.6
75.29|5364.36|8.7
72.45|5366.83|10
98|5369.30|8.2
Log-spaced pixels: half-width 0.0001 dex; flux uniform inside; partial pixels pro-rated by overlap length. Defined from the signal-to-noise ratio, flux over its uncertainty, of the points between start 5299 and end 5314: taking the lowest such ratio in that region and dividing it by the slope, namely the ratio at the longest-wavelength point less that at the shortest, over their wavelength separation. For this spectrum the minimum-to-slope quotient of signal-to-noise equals 68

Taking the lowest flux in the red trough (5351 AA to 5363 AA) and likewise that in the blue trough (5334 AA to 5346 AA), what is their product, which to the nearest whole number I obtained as 5807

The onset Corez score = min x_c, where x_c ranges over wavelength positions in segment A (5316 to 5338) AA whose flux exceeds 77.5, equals 5320.08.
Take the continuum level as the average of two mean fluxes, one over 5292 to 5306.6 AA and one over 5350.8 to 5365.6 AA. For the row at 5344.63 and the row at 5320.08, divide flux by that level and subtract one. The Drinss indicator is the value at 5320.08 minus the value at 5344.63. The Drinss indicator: 0.0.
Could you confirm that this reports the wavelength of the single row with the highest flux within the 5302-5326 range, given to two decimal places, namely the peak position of 5305.40 AA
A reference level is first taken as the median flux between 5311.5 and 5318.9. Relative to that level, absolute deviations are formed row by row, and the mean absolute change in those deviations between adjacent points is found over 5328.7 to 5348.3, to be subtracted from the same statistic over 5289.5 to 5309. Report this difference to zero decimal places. 3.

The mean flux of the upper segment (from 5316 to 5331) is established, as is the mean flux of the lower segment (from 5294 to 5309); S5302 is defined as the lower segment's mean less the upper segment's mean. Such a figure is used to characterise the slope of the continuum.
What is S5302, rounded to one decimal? 4.7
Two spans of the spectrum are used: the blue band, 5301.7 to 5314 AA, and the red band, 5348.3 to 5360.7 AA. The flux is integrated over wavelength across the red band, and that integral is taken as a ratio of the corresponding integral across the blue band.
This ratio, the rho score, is 1.04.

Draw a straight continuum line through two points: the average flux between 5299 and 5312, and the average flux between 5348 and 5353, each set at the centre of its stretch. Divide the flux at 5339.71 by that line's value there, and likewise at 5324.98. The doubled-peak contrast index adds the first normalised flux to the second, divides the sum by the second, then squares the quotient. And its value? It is 5.2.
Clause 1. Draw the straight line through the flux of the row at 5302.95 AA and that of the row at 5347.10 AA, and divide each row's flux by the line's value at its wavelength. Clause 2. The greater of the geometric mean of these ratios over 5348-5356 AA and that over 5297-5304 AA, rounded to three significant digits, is 1.29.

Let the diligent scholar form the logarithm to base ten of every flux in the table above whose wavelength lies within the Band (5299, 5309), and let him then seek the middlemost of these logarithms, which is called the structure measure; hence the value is 1.902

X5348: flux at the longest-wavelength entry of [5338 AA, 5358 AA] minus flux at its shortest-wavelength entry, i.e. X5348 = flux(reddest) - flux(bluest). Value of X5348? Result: -5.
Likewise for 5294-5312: 4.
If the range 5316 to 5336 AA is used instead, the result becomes 15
